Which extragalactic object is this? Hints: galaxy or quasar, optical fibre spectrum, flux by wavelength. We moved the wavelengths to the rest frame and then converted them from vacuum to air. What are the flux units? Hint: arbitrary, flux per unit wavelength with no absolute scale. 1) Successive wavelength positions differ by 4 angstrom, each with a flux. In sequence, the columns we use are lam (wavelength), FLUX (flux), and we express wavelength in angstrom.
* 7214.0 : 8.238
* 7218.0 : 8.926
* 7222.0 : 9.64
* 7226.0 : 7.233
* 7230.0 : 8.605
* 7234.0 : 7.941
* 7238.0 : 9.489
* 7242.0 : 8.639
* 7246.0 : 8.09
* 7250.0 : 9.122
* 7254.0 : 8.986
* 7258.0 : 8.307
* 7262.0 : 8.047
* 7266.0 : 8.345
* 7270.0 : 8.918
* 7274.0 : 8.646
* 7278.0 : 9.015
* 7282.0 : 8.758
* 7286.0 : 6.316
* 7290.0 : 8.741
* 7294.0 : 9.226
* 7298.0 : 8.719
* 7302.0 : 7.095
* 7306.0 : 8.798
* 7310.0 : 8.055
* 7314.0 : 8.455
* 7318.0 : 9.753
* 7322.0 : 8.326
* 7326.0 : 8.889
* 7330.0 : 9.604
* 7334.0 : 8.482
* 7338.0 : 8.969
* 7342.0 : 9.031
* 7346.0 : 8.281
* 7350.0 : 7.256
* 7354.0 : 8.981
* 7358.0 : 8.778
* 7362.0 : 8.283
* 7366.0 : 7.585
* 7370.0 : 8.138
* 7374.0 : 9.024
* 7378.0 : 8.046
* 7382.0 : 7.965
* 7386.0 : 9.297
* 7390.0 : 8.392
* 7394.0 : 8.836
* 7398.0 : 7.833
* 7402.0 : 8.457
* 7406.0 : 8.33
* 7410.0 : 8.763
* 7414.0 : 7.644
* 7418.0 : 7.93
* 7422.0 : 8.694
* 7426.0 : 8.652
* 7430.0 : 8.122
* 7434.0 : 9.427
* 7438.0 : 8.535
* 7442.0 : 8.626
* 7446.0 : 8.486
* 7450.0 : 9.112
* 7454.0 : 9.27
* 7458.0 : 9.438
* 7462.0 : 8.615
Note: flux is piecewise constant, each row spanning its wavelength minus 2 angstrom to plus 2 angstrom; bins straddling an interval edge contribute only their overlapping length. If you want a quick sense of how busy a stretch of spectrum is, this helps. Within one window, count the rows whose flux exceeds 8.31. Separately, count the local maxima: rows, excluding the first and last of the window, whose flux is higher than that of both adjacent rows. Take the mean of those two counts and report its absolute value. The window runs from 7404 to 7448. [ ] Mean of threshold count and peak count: 6.00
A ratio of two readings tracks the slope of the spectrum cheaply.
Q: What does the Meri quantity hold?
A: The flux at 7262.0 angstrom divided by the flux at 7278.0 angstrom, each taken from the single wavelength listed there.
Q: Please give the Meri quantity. 0.89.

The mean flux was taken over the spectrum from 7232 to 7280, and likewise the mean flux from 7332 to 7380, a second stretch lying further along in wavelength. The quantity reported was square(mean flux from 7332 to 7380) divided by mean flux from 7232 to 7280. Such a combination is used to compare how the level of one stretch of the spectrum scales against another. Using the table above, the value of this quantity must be 8.19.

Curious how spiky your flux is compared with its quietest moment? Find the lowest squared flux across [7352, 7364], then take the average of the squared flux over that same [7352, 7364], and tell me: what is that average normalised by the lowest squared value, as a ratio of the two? 1.10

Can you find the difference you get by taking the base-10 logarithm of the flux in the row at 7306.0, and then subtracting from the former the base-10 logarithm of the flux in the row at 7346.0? 0.026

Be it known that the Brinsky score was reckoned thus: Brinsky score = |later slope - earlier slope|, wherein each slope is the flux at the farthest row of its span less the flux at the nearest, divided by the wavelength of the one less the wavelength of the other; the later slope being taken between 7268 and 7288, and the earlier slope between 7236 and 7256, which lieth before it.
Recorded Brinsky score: 0.13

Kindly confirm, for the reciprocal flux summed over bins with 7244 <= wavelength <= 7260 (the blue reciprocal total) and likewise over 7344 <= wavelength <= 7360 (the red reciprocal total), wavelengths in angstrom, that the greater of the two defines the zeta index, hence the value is 0.484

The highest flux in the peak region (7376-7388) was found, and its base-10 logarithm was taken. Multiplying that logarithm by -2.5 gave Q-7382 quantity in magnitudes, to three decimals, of -2.421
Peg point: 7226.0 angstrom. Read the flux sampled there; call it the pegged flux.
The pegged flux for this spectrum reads 7.233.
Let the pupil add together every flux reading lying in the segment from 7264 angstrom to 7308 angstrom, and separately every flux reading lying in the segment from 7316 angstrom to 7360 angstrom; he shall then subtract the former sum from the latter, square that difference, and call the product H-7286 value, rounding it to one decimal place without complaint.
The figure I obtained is 14.2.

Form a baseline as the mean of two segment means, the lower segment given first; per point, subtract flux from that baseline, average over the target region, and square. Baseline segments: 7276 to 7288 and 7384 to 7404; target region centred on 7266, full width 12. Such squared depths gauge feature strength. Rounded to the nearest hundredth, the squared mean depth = 0.02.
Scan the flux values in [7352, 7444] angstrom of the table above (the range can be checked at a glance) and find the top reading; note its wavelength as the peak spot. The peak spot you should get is 7434.0 angstrom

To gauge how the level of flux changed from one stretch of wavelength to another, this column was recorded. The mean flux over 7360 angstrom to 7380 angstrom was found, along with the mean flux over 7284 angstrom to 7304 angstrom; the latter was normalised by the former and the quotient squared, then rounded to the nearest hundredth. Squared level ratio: 0.95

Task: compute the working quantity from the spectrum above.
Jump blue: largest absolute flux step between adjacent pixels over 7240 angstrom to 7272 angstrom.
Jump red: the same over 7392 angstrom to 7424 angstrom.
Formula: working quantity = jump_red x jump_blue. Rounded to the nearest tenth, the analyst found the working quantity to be 1.2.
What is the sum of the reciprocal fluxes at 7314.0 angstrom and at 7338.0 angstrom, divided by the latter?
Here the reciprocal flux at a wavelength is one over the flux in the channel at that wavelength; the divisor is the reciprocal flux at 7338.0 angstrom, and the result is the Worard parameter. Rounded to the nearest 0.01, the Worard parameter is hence 2.06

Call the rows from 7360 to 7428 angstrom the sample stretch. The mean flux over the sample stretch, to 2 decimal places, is 8.35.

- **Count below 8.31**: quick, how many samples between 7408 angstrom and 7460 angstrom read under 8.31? 3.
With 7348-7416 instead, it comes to 8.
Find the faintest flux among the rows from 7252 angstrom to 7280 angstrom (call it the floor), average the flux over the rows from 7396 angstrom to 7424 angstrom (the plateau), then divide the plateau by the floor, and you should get 1.02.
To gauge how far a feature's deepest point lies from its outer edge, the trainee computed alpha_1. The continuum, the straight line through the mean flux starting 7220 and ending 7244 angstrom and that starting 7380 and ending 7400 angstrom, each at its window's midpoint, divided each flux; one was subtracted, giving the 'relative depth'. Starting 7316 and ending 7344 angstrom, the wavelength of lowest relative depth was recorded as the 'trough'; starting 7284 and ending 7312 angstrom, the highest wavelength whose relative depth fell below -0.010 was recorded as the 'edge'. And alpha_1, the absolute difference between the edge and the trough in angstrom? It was 12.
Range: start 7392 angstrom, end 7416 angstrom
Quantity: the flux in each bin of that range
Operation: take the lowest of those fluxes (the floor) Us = 7.644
